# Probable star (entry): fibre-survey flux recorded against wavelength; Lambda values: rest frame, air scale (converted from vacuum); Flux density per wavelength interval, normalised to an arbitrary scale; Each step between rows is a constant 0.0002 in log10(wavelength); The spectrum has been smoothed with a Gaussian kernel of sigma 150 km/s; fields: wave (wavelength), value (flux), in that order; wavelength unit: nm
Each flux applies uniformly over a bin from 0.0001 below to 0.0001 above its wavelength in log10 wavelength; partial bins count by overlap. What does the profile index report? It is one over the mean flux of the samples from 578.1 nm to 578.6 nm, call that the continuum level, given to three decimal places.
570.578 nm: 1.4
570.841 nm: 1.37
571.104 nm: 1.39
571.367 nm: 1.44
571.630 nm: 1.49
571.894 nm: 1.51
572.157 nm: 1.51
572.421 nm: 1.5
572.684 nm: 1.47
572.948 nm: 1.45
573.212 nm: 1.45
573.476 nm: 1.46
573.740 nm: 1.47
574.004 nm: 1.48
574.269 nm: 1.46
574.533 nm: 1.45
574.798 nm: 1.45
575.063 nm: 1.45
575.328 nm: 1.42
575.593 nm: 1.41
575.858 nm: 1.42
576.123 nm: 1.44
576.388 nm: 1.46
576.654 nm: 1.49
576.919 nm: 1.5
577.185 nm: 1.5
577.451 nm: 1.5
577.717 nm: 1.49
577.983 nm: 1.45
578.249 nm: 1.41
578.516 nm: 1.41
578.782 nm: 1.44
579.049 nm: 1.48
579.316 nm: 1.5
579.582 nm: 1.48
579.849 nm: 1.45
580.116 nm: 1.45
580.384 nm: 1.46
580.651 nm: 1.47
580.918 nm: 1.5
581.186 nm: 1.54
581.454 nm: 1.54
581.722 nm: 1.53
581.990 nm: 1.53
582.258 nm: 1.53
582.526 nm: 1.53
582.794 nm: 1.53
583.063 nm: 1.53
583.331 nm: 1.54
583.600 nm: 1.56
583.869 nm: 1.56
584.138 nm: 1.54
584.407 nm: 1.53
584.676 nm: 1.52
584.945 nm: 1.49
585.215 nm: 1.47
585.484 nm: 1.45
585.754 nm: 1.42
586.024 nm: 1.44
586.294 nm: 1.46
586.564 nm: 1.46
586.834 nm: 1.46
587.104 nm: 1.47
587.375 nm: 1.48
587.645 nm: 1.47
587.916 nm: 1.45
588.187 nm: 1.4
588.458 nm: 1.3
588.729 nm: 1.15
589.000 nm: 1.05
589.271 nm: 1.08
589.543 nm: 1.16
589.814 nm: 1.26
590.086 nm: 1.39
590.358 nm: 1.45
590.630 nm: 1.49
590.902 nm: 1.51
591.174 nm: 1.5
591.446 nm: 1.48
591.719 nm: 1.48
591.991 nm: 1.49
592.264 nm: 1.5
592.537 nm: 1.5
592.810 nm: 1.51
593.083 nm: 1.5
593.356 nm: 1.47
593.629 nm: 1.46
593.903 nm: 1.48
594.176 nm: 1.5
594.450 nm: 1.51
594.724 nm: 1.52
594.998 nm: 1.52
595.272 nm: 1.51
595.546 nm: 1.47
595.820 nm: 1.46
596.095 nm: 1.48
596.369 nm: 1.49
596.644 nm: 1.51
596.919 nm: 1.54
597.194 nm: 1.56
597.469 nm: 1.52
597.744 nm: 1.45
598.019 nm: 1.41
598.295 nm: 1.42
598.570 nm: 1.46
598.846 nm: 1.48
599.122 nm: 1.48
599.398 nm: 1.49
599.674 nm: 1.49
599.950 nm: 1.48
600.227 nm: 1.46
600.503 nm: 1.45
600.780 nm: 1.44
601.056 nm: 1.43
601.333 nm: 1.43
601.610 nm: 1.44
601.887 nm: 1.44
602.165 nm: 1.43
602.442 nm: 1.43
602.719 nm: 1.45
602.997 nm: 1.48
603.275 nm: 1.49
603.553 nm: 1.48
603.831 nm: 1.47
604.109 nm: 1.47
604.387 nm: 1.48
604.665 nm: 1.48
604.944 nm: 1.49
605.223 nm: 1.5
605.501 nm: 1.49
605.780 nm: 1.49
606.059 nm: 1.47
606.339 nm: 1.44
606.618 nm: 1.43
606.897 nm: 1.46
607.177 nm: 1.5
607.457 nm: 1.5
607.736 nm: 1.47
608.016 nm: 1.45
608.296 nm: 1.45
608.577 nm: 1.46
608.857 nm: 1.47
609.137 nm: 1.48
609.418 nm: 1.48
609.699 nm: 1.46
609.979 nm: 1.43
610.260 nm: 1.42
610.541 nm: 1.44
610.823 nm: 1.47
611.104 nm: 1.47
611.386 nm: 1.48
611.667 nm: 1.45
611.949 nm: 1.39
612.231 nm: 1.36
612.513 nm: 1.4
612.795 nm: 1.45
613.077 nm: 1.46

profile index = 0.709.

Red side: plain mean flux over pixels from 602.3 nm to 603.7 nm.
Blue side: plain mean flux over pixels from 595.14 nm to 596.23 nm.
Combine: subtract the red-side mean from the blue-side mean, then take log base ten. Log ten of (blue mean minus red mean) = -1.9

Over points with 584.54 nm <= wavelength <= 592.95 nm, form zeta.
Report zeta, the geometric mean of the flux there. 1.40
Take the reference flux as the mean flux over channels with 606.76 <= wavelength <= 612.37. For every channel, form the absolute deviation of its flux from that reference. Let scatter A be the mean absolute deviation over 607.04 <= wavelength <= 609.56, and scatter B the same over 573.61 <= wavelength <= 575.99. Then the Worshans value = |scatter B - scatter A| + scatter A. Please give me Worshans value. 0.022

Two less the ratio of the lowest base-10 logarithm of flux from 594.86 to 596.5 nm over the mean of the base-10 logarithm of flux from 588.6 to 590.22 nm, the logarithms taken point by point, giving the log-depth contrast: -0.3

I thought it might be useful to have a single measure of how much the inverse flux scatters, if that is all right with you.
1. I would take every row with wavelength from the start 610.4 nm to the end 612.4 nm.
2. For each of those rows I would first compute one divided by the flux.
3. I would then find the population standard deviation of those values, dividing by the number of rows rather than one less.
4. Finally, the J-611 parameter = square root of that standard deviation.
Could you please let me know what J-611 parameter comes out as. 0.14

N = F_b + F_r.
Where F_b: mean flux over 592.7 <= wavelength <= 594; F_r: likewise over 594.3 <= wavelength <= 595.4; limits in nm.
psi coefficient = 3.00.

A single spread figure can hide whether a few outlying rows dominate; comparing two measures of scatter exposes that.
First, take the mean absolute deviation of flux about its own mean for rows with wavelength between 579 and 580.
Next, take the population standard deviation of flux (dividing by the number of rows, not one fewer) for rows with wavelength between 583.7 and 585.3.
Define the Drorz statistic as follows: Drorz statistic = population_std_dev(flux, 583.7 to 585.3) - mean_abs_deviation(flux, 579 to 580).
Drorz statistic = 0.016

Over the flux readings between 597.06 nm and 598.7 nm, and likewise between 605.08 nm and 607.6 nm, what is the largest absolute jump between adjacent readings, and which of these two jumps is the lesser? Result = 0.0400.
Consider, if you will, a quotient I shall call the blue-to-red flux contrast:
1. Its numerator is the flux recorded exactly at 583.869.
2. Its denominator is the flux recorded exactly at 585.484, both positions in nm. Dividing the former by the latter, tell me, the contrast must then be 1.08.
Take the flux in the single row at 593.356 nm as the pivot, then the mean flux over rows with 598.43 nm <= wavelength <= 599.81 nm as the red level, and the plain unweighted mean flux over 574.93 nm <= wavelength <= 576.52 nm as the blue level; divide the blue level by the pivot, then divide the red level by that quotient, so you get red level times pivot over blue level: 1.52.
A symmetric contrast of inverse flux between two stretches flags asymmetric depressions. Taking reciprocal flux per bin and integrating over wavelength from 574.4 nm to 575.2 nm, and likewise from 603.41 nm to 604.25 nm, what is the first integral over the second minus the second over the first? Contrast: -0.067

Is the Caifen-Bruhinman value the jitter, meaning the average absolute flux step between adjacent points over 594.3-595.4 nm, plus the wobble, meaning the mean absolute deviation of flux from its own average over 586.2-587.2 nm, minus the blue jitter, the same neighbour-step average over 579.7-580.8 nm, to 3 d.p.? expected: 0.004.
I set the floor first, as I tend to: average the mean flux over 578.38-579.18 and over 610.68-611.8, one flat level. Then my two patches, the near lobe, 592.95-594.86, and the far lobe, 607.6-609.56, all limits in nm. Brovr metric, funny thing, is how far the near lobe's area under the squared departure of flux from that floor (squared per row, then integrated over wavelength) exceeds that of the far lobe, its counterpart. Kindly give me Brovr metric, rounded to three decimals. 0.003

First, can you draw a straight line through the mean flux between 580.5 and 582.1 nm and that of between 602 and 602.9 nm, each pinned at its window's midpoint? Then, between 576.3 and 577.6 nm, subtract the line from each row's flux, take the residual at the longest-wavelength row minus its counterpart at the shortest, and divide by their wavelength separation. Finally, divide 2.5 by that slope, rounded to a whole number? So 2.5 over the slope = 60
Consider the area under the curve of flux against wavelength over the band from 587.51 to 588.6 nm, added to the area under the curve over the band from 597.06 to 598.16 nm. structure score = 3.16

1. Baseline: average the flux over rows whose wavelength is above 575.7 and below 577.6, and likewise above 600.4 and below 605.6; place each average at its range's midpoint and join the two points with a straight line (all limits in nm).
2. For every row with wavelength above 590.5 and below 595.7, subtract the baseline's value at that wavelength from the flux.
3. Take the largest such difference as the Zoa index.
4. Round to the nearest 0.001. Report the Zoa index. 0.055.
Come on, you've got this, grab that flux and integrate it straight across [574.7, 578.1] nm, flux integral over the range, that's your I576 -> 5.0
